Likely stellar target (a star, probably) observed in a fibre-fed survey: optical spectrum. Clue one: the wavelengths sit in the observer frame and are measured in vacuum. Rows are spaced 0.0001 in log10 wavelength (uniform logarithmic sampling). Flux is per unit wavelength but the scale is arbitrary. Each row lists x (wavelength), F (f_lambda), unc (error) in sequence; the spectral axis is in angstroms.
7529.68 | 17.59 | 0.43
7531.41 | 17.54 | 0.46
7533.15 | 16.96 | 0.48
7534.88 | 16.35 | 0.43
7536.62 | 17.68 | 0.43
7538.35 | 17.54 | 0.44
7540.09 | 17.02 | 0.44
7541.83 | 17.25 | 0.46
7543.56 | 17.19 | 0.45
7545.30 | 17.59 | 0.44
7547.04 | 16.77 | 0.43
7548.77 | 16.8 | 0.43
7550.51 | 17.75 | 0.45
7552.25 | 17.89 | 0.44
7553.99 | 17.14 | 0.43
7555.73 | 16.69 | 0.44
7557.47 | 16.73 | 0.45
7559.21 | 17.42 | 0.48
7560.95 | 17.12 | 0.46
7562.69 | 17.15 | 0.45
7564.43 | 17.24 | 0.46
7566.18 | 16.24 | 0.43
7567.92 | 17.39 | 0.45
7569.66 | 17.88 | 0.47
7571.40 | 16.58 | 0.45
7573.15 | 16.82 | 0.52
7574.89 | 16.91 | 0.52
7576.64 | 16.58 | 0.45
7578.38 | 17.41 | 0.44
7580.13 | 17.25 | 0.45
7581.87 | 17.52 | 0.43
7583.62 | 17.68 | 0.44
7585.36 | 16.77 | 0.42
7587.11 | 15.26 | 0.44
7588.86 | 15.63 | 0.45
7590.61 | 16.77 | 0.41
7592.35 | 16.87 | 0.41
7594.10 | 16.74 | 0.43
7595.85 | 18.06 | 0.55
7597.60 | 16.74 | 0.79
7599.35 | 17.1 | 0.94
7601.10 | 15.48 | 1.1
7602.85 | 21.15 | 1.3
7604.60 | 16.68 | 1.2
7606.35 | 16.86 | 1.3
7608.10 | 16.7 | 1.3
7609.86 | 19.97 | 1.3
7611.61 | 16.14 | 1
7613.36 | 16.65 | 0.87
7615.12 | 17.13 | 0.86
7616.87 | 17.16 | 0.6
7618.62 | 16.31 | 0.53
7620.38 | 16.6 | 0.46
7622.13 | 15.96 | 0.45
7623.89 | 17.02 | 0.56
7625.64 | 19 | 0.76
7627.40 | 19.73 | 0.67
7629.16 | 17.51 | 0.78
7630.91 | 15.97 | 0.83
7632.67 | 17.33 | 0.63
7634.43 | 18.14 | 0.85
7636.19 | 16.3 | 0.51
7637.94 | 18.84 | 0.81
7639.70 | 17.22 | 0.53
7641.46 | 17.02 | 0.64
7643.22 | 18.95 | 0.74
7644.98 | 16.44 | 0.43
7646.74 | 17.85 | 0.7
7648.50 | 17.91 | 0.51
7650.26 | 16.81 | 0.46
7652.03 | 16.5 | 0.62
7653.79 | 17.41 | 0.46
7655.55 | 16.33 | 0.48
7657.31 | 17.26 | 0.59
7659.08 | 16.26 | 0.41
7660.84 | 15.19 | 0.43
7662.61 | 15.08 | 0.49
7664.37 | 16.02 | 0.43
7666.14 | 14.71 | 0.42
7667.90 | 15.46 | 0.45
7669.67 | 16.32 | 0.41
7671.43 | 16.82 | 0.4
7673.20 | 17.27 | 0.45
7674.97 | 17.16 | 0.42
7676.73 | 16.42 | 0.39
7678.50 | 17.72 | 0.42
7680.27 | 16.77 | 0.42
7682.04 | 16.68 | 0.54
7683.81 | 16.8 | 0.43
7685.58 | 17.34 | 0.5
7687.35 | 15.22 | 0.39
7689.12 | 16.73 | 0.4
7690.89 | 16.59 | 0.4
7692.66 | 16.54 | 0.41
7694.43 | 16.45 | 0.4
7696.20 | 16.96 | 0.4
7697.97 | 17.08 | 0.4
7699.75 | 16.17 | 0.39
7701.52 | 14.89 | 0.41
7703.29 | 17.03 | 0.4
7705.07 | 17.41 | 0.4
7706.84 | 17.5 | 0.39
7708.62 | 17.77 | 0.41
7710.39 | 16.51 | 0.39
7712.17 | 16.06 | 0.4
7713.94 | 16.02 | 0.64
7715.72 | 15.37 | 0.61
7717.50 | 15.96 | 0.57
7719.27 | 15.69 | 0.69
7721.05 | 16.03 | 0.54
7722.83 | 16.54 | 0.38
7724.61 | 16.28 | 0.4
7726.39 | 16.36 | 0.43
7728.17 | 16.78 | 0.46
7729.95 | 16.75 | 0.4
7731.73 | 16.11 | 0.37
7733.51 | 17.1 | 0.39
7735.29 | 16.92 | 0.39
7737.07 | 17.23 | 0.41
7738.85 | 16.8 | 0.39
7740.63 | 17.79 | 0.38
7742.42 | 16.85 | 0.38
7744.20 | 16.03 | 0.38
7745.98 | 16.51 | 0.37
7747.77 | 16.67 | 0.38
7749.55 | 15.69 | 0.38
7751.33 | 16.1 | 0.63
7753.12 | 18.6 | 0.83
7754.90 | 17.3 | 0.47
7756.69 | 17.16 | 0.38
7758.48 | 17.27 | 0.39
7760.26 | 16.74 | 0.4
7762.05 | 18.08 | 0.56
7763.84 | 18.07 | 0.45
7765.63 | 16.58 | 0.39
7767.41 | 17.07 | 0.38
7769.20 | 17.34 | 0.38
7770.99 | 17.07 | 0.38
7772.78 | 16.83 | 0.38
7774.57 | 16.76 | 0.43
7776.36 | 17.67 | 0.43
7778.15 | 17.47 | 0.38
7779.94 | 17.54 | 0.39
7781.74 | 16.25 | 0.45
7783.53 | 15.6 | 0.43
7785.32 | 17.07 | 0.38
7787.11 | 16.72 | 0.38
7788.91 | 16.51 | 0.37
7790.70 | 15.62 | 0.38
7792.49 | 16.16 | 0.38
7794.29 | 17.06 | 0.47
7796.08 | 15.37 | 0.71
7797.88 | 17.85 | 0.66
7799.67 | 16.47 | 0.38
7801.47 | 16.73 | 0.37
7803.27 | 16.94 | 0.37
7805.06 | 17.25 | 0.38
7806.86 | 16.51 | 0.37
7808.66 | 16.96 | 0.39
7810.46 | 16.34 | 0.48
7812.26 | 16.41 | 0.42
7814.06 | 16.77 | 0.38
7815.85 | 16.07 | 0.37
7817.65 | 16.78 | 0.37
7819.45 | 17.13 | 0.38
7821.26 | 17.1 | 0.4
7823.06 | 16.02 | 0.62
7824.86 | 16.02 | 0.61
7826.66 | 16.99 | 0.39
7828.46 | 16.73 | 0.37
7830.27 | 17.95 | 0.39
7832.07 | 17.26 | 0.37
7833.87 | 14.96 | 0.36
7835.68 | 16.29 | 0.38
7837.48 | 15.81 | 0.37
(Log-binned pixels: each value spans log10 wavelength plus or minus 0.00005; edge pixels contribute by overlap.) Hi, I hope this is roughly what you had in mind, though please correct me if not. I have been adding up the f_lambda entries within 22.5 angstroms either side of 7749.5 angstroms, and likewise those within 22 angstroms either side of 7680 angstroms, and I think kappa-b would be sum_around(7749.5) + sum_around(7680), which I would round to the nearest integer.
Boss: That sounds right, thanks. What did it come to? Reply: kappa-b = 833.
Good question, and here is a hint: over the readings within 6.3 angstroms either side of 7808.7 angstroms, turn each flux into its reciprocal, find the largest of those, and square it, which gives 0.0037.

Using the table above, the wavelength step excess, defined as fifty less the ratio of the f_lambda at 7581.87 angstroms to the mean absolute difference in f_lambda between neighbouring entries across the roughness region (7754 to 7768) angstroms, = 20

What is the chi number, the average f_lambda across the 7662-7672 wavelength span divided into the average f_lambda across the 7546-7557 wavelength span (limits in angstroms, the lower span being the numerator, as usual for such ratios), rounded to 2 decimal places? 1.09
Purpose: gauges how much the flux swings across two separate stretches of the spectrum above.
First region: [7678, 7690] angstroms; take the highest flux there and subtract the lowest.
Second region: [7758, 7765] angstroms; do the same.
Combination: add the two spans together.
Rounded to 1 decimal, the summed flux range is 3.8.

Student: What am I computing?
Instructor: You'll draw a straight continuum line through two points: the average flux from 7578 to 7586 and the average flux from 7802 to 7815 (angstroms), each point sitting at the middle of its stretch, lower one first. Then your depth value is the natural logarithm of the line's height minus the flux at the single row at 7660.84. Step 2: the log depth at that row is 0.7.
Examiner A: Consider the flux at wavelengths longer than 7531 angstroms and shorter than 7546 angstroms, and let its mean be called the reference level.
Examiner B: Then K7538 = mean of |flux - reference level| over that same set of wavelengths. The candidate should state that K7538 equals 0.32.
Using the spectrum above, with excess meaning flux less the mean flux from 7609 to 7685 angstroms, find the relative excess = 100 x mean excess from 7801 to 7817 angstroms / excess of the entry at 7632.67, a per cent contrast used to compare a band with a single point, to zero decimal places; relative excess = -90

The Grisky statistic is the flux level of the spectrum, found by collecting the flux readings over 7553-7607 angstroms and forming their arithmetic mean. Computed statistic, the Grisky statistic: 17.0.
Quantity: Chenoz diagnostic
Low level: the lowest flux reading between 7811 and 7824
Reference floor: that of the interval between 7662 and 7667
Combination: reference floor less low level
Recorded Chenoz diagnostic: -1.3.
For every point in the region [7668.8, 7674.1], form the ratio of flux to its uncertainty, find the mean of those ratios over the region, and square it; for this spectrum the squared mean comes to 1606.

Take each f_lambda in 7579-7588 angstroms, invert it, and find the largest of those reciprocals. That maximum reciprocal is 0.0655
